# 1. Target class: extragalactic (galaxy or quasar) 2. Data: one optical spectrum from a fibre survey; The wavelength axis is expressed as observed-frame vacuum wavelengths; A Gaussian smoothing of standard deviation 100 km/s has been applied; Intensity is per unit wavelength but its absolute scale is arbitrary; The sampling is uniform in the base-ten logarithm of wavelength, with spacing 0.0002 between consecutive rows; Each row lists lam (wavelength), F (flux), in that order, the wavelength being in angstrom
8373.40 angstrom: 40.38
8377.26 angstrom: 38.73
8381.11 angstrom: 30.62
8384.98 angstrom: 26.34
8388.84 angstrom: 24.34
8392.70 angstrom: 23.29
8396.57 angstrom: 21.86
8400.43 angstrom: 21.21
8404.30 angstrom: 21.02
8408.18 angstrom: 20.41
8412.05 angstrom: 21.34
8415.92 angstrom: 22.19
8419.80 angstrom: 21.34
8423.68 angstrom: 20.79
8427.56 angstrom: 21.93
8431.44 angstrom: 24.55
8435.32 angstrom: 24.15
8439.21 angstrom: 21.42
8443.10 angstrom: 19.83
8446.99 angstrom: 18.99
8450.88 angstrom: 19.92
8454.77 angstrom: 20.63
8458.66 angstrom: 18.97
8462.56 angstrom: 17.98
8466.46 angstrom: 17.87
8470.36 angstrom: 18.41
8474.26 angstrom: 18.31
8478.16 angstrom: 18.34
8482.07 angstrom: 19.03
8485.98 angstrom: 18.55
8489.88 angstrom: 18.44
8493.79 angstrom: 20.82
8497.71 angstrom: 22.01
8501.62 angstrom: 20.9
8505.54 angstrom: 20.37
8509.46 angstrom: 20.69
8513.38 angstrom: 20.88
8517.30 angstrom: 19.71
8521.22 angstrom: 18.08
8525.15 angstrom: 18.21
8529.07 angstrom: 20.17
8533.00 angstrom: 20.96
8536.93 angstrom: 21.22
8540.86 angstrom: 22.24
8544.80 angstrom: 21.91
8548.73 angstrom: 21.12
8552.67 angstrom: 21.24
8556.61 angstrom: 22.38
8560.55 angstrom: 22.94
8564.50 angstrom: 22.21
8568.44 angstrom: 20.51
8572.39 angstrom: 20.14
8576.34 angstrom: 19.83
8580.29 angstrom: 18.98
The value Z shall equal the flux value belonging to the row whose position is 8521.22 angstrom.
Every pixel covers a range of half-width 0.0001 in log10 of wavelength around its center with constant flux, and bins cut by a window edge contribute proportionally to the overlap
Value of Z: 18.08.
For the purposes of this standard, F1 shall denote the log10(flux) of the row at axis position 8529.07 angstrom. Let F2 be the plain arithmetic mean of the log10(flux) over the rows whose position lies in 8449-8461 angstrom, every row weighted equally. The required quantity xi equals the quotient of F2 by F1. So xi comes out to 0.99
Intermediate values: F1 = 1.30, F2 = 1.30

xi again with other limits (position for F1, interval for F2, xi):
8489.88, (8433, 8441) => 1.07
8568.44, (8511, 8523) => 0.98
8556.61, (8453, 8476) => 0.94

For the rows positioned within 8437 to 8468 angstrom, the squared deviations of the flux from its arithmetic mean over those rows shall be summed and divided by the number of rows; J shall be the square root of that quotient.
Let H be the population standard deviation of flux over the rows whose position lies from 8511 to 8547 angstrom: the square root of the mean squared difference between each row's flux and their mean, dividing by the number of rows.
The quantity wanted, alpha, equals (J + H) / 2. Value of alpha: 1.3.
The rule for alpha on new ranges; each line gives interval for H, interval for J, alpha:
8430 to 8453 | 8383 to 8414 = 2.0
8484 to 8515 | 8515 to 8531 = 1.0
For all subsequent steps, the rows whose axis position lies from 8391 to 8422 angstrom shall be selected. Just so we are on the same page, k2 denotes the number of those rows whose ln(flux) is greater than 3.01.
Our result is 8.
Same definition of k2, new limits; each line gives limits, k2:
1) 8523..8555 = 6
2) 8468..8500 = 2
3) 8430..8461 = 4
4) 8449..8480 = 1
